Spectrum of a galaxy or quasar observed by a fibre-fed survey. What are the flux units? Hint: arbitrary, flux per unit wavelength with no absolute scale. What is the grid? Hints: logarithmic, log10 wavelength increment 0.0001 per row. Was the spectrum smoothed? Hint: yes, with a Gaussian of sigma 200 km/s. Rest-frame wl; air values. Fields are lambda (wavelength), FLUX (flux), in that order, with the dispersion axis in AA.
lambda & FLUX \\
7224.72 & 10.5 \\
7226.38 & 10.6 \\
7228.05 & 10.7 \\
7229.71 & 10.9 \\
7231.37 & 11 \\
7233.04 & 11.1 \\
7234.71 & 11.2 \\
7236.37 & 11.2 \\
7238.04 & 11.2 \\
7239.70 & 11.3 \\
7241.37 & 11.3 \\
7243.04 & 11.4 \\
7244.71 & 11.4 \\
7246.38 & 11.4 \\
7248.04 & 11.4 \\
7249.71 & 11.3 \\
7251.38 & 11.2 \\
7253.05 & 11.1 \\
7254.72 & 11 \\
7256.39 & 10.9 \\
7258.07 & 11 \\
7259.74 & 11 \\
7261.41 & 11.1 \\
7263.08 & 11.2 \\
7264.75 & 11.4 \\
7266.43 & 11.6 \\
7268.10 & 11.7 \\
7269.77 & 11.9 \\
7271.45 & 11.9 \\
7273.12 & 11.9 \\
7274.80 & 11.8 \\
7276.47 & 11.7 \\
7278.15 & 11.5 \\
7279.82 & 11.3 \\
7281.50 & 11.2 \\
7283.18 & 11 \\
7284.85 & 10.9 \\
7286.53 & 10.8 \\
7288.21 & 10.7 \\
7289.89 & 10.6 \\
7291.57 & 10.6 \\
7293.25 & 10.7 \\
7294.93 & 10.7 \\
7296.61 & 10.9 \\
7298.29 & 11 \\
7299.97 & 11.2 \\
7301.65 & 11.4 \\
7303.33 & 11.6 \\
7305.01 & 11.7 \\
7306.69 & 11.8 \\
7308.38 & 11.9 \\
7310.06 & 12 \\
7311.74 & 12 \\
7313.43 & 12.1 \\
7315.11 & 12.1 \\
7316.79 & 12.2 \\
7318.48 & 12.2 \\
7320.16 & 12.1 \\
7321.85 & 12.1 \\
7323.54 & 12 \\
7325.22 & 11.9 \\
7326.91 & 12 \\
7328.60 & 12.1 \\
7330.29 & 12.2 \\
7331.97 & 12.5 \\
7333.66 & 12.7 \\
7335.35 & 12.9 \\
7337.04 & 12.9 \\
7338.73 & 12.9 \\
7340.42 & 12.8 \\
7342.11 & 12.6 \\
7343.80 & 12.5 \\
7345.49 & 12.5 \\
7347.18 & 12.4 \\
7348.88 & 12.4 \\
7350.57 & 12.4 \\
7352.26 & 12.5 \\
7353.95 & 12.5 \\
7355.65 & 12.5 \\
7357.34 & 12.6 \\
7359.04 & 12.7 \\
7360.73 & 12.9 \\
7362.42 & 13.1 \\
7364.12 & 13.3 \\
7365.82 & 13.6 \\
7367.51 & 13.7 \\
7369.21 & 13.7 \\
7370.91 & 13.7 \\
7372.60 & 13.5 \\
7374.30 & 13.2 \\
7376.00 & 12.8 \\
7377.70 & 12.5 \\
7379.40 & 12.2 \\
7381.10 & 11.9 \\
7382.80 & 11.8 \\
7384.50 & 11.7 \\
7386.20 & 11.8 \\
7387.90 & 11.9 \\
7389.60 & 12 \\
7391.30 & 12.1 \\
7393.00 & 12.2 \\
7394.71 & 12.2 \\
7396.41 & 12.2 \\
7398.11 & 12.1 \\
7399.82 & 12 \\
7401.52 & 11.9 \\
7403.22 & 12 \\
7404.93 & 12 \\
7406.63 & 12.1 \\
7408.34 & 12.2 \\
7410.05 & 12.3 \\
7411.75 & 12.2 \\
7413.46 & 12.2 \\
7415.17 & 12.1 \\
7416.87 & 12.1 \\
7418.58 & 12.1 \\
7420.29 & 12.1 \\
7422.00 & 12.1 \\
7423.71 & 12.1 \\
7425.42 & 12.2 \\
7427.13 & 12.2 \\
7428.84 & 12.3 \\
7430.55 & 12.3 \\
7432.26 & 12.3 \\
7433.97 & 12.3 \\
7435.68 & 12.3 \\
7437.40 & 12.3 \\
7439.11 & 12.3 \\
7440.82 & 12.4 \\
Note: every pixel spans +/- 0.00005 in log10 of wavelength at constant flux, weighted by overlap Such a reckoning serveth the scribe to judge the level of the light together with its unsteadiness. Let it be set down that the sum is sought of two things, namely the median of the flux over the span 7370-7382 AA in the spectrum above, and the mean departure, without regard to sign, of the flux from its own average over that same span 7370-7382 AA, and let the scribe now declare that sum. 13.3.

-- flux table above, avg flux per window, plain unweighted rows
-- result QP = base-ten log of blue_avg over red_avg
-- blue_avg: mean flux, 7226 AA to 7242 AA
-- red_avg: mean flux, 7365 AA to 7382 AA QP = -0.07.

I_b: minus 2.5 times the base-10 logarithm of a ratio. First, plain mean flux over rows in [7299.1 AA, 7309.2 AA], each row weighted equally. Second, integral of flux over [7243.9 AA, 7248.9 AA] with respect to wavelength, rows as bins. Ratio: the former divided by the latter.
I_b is 1.73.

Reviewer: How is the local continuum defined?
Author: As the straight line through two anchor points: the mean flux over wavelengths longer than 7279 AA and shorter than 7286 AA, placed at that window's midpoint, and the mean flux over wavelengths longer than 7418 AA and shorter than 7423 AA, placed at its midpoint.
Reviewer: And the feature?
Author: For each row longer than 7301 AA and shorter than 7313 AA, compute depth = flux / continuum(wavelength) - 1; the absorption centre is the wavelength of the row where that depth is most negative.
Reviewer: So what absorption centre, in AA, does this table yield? 7301.65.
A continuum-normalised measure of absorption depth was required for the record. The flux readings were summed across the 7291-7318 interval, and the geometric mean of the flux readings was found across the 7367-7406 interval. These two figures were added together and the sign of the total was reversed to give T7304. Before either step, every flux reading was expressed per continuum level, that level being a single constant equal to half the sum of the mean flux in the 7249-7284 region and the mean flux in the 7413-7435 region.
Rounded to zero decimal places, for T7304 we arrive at -17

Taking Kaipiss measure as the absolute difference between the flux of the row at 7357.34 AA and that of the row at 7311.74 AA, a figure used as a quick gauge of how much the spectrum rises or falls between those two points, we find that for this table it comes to 0.60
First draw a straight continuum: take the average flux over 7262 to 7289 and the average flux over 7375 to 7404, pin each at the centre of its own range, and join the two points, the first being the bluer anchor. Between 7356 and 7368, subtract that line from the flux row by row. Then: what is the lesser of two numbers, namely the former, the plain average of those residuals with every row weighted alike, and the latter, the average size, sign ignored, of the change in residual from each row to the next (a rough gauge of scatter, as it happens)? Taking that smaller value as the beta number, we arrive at 0.17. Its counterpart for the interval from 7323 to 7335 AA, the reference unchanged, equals 0.14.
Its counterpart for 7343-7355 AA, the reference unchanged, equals 0.04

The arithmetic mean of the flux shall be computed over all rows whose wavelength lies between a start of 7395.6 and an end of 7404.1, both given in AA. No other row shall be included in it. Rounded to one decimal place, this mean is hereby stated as 12.0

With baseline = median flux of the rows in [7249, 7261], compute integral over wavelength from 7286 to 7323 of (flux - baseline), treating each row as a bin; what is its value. 18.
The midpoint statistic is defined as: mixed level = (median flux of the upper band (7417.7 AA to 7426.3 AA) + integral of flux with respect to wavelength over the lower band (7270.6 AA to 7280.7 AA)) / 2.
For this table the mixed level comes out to 65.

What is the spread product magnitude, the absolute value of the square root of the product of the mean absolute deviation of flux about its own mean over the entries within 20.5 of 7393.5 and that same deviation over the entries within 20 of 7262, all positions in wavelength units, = 0.23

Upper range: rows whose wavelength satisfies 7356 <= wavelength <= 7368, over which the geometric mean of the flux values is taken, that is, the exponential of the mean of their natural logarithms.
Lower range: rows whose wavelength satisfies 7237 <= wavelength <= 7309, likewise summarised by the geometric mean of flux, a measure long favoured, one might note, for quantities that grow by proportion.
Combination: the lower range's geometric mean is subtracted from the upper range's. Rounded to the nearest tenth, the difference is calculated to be 1.9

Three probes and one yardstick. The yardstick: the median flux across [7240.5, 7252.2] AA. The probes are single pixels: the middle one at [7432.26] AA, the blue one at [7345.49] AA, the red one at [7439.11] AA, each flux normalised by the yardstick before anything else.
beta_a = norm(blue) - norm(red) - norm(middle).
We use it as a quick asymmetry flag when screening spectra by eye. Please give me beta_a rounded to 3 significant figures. -1.06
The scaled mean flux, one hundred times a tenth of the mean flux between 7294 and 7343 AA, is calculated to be 120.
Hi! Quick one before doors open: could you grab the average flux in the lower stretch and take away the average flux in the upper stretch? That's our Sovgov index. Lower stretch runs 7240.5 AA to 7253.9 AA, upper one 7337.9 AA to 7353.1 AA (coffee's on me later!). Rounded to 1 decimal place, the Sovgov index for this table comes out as -1.2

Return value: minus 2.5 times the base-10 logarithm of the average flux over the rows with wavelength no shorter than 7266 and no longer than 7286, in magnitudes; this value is -2.65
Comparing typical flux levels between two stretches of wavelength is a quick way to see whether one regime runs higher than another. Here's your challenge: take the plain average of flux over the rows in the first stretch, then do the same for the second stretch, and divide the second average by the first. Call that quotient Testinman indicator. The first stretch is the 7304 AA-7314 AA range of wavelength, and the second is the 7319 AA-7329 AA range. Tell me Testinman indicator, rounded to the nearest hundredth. 1.01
